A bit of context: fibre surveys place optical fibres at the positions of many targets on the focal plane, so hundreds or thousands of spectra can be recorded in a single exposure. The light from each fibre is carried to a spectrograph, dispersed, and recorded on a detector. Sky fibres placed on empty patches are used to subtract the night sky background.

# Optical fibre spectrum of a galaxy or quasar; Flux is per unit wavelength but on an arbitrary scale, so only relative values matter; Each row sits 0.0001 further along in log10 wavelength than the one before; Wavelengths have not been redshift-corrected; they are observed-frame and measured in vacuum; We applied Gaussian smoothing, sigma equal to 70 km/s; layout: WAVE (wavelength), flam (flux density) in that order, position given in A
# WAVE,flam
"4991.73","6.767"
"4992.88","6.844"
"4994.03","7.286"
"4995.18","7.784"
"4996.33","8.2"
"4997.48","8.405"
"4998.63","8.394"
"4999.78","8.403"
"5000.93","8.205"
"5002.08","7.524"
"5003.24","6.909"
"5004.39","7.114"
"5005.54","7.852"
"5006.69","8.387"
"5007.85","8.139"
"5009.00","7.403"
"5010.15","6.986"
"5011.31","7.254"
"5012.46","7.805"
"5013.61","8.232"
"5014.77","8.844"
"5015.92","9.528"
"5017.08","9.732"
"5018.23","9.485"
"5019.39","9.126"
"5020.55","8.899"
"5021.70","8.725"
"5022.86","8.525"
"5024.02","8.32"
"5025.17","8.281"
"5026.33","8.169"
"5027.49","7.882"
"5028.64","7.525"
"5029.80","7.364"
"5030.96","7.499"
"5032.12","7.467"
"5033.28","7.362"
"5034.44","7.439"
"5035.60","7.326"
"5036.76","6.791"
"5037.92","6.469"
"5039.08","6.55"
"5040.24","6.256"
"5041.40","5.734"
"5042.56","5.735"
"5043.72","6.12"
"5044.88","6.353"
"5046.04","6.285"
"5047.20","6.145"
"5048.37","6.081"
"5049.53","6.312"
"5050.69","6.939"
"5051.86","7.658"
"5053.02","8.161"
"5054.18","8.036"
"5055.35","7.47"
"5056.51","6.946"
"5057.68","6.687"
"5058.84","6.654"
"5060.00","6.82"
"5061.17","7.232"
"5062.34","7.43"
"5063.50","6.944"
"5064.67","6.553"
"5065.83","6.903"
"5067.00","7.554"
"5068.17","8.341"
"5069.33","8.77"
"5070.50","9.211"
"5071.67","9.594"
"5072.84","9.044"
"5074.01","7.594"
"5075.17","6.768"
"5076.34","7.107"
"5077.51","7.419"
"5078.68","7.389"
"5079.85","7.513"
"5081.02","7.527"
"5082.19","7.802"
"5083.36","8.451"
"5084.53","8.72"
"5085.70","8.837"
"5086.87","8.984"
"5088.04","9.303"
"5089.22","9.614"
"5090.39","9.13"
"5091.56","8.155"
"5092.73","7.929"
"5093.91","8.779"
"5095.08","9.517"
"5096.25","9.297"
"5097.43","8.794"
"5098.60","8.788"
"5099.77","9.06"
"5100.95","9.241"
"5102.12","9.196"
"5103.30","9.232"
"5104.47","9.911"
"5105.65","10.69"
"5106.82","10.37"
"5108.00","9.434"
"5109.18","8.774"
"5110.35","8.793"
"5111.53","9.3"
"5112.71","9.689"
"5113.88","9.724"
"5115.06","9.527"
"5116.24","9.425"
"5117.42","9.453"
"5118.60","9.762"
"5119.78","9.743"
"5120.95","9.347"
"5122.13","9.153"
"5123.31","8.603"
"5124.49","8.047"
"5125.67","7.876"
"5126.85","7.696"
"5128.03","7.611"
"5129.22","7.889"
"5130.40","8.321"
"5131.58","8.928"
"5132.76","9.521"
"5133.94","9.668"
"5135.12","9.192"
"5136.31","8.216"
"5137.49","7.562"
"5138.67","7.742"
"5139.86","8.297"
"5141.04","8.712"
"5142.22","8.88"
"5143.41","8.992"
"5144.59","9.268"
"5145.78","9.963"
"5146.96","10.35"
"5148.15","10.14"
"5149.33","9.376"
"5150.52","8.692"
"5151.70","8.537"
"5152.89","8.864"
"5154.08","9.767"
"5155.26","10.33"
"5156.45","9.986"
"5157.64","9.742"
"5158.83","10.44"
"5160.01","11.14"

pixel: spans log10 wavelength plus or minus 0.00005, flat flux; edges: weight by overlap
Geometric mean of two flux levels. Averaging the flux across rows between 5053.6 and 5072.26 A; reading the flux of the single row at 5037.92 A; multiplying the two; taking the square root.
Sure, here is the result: 7.0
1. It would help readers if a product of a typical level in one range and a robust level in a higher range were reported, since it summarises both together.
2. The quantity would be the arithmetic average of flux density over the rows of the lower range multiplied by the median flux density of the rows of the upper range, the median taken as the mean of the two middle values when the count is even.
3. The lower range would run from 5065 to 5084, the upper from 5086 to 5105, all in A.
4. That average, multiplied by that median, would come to 73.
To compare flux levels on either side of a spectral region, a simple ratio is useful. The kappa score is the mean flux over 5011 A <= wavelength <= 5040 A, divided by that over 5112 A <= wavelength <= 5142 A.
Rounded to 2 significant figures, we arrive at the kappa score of 0.91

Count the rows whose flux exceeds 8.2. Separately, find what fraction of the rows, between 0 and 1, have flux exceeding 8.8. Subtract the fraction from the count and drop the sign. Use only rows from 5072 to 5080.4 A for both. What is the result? 0.9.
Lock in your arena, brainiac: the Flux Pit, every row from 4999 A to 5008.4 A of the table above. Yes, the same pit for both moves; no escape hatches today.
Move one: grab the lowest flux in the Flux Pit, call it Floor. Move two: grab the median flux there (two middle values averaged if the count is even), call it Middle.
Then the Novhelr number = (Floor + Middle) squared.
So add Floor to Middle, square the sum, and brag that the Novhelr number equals 222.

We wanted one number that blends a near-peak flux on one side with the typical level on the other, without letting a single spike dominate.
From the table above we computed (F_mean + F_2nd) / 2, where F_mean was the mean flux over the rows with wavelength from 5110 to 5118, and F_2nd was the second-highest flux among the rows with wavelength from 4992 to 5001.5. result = 8.9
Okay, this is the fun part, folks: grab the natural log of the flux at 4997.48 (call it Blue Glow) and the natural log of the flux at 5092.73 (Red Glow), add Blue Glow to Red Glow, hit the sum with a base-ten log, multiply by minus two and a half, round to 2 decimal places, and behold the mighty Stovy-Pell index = -1.56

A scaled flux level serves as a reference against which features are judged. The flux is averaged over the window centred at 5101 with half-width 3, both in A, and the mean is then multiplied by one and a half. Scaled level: 13.7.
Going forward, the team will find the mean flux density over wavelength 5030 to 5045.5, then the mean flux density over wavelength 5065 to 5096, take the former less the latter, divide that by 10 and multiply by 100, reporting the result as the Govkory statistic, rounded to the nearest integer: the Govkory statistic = -16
